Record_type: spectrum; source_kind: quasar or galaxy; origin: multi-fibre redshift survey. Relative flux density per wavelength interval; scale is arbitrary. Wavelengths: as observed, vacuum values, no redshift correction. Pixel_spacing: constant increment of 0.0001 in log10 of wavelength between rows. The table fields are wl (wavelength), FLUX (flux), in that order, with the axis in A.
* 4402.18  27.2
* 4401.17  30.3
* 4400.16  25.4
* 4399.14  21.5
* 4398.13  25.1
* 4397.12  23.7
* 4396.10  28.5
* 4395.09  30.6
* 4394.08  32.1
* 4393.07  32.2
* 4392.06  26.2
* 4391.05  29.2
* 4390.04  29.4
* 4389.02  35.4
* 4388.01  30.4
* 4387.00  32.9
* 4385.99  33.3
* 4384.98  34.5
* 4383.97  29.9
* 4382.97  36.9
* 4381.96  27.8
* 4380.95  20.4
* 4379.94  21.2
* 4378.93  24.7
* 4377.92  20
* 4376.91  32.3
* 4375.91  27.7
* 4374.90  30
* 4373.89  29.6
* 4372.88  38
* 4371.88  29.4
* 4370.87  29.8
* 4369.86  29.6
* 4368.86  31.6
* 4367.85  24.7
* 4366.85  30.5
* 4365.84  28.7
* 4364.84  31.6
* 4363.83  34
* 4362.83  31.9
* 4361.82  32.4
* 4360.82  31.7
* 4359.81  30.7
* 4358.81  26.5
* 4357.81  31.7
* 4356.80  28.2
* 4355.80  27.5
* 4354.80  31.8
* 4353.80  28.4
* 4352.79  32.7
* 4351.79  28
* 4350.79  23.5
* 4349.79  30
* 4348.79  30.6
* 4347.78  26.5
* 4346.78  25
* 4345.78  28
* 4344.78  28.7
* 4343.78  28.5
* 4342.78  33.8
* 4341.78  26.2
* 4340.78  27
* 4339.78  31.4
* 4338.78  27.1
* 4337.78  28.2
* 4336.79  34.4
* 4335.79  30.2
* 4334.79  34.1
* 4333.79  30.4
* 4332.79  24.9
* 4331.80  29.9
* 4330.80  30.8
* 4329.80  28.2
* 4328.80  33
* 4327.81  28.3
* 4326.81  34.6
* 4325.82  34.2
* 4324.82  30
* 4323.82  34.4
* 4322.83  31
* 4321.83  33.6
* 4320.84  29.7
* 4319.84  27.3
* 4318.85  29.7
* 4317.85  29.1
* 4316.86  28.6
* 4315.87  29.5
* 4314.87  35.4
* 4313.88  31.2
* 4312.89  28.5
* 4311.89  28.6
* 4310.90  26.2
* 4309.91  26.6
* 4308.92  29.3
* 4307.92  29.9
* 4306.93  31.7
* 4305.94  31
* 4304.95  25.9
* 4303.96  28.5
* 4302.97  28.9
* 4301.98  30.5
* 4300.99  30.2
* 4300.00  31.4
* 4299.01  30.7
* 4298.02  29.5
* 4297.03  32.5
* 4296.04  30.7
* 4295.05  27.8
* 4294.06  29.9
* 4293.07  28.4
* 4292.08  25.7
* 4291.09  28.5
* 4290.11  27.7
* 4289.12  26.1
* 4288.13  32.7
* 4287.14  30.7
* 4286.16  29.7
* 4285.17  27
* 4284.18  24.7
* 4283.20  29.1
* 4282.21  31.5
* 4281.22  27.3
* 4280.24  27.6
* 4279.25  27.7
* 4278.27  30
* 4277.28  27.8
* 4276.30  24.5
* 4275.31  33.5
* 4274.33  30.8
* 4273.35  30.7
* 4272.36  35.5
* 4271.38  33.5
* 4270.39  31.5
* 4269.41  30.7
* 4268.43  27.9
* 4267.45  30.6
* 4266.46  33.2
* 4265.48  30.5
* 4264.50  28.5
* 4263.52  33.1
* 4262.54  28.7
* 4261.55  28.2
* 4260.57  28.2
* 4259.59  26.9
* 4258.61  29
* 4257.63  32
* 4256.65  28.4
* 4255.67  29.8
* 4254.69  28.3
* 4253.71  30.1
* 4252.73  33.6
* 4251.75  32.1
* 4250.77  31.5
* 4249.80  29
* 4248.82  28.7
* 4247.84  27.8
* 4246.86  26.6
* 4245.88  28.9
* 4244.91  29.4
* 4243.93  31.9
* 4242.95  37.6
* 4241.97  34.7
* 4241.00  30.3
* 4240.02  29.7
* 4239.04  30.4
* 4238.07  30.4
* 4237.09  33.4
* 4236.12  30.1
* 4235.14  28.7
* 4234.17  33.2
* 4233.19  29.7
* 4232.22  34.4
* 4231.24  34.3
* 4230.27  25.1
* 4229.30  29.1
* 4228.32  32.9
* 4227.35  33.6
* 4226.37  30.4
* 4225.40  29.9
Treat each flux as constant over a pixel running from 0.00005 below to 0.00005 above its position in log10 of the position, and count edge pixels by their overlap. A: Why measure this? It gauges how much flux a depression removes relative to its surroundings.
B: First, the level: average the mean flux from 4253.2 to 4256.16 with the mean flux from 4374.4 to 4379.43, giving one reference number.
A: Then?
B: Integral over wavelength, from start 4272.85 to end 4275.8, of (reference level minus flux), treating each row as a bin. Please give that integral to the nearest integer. -10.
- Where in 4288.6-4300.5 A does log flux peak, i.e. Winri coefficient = 4297.03 A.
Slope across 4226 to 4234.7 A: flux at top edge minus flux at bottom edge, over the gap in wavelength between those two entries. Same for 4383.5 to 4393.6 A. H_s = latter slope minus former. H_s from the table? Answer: -0.1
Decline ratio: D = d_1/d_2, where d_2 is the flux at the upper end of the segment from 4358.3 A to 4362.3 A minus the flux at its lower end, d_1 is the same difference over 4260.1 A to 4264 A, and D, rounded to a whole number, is 1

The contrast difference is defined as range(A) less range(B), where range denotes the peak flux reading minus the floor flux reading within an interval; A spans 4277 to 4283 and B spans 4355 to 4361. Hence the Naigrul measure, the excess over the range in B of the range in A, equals -1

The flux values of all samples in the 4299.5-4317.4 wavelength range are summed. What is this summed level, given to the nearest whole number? 532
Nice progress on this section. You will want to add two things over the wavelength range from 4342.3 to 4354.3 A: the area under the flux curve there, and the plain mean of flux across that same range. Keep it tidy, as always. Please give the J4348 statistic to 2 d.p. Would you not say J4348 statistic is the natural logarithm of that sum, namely 5.92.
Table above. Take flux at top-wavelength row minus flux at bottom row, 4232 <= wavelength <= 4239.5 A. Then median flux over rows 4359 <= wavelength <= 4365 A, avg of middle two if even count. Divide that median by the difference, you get -8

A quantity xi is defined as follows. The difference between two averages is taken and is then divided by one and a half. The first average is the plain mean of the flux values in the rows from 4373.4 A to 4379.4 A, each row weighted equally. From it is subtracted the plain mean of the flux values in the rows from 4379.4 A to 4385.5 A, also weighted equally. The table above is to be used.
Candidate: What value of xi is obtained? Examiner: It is -0.7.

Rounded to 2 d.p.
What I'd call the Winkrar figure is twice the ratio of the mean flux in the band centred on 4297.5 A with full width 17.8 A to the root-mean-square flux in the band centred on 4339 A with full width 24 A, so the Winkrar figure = 1.99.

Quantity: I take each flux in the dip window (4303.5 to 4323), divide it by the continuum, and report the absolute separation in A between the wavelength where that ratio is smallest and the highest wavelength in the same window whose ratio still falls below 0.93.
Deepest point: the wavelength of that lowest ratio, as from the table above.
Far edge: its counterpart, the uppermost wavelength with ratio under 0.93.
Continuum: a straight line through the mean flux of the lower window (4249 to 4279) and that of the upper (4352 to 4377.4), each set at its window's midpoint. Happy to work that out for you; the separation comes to 14.9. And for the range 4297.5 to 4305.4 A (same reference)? 0.0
